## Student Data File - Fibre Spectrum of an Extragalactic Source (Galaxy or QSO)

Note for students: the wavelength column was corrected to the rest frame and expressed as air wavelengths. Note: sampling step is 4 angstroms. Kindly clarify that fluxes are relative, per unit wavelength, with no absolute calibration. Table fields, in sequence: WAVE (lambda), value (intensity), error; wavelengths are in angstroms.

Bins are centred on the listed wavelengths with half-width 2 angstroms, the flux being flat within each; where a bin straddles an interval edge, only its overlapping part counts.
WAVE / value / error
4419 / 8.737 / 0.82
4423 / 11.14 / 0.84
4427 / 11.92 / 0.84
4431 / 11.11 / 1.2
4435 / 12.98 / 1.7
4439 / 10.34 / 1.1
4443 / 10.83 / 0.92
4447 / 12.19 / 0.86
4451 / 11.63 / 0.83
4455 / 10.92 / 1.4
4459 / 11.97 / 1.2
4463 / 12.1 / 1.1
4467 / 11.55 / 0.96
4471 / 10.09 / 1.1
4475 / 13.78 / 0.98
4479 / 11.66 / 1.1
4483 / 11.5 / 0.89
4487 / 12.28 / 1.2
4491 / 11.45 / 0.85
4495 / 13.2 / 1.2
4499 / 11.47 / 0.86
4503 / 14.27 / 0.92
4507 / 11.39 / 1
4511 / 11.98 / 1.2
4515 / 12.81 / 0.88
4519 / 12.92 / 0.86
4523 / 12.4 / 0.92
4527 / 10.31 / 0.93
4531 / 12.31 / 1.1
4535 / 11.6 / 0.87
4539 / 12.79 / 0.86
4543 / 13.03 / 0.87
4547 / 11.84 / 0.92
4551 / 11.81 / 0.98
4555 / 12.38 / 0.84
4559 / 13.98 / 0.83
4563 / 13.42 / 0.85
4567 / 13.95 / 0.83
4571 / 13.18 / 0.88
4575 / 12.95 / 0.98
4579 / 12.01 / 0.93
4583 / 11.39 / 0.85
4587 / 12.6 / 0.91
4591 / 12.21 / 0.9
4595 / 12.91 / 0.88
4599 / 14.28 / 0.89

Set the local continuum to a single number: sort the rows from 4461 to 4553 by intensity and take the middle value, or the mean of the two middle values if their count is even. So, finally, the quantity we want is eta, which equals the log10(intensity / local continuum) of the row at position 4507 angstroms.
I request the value -0.02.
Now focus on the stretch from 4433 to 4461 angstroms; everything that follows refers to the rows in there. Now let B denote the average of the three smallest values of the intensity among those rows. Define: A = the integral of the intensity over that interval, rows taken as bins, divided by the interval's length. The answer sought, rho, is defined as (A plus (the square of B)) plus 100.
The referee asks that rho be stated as 226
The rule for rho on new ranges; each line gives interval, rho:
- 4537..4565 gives 257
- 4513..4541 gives 242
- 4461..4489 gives 234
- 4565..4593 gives 254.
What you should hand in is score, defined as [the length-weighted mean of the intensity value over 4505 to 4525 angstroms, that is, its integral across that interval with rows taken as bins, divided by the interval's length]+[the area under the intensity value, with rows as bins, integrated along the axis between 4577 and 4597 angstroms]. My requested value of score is 257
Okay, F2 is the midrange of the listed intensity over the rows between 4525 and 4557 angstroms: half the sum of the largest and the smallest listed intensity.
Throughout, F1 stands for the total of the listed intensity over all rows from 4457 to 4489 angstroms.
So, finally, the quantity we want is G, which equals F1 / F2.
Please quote 8.13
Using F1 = 95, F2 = 11.7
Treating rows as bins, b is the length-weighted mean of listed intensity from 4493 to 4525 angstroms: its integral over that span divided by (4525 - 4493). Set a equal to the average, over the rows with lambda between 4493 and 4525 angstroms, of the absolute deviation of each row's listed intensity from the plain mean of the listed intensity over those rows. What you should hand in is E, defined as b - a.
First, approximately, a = 0.745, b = 12.6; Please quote 11.8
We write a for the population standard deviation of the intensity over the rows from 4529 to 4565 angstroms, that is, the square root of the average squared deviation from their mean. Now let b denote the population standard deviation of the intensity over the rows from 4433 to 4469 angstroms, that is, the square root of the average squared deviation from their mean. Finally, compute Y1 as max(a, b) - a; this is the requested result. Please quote 0.012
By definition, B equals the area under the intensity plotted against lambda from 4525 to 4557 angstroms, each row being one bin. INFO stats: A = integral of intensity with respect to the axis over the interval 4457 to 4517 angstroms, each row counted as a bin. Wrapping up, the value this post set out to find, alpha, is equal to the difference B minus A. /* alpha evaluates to -342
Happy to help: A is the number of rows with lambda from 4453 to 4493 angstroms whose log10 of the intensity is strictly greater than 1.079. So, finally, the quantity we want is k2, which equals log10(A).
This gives 0.5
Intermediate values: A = 3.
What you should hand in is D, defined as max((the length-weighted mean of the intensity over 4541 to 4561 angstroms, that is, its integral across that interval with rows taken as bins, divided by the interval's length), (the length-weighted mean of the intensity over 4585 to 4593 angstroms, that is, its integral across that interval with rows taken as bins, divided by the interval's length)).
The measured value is 12.6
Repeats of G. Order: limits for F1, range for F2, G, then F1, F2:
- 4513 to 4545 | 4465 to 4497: 8.23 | 98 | 11.9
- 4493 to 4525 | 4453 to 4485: 8.42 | 100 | 11.9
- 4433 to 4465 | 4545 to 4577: 7.21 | 93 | 12.9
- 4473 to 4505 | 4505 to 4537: 8.58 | 100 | 11.6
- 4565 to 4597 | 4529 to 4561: 7.91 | 101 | 12.8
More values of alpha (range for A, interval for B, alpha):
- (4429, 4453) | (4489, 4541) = 359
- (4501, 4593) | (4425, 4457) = -782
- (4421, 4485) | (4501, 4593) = 407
